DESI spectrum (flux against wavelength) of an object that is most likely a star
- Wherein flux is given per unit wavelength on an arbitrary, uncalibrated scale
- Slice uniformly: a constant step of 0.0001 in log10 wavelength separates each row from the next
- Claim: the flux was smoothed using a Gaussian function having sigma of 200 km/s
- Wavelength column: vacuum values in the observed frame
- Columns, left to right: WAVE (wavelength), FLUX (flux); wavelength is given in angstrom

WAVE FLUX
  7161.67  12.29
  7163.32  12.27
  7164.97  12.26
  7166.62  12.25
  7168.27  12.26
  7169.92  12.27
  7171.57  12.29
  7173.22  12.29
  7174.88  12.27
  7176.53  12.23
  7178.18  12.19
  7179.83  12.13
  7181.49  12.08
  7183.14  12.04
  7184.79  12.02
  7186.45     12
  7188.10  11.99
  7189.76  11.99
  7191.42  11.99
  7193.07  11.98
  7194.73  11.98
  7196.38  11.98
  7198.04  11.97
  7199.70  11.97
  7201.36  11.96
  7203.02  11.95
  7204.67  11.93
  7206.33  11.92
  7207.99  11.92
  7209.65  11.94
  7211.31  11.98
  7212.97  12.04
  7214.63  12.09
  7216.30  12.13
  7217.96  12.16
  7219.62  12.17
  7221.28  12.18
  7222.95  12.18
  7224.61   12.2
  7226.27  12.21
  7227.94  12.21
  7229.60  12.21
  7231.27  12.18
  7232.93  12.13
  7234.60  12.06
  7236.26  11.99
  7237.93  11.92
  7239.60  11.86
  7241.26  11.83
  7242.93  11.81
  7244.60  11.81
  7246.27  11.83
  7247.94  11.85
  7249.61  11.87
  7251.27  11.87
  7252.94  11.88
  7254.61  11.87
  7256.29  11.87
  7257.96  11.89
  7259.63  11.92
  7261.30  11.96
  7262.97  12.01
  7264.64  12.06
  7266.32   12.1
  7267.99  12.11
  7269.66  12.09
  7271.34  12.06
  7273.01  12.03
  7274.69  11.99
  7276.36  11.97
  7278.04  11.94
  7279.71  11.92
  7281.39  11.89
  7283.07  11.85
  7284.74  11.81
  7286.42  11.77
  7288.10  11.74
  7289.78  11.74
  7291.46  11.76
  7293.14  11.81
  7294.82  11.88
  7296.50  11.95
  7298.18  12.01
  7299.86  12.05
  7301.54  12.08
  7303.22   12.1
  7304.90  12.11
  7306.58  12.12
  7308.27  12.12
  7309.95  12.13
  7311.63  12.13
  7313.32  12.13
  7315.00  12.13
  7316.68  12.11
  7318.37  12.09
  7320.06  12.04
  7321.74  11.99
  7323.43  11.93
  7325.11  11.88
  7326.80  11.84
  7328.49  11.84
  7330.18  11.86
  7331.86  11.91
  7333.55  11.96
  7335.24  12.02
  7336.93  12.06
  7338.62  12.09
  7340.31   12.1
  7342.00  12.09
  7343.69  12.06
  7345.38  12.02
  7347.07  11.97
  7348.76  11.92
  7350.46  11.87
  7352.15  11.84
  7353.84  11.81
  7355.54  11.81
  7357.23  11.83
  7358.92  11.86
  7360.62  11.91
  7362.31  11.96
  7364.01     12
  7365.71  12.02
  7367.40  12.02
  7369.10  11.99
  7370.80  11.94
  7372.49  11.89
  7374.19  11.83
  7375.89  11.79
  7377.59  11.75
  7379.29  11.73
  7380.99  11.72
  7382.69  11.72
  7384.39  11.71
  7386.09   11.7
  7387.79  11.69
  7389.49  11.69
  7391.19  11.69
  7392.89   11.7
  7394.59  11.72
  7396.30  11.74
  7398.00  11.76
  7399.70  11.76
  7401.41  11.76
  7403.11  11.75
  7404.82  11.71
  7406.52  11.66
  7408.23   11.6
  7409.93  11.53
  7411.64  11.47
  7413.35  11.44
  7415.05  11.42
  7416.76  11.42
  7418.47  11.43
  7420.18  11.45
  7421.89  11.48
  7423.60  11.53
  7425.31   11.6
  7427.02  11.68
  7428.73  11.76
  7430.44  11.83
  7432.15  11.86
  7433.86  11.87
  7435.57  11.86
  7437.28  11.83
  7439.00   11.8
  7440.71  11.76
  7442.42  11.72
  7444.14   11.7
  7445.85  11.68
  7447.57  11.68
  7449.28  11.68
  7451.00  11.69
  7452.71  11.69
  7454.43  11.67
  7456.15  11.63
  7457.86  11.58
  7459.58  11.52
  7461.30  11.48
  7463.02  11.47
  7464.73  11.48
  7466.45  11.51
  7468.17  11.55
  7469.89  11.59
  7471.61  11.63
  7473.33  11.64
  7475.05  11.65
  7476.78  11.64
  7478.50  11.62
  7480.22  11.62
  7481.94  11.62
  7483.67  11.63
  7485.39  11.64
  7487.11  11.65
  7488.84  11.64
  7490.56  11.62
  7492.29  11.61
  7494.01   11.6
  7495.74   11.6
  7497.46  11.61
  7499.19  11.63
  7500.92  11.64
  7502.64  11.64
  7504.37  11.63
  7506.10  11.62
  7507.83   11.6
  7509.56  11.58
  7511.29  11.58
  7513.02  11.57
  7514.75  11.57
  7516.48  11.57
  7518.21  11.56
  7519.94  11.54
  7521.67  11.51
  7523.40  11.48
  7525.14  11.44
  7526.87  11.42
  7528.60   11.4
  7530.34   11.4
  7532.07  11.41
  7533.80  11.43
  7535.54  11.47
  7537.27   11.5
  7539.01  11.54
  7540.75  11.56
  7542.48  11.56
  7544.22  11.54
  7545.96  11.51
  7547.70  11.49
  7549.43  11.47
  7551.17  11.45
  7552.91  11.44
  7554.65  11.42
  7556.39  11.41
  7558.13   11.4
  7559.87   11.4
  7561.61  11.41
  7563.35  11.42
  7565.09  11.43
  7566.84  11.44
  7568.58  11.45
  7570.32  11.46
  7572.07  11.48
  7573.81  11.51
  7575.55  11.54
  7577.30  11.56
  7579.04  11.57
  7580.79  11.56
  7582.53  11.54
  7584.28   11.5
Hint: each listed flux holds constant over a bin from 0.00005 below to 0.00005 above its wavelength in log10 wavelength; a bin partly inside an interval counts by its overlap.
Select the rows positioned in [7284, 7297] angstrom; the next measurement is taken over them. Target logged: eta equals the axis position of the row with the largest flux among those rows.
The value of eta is 7296.50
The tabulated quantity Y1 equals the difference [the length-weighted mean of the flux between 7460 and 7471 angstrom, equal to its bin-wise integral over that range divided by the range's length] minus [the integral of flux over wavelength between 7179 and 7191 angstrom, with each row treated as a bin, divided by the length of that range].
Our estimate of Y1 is -0.5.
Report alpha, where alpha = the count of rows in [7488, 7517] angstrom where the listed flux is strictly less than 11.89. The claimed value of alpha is 17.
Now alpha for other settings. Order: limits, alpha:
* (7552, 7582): 17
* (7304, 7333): 4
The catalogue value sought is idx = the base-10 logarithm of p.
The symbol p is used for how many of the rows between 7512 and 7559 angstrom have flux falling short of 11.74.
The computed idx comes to 1.43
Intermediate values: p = 27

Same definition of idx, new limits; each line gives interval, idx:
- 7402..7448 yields 1.26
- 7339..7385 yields 0.60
